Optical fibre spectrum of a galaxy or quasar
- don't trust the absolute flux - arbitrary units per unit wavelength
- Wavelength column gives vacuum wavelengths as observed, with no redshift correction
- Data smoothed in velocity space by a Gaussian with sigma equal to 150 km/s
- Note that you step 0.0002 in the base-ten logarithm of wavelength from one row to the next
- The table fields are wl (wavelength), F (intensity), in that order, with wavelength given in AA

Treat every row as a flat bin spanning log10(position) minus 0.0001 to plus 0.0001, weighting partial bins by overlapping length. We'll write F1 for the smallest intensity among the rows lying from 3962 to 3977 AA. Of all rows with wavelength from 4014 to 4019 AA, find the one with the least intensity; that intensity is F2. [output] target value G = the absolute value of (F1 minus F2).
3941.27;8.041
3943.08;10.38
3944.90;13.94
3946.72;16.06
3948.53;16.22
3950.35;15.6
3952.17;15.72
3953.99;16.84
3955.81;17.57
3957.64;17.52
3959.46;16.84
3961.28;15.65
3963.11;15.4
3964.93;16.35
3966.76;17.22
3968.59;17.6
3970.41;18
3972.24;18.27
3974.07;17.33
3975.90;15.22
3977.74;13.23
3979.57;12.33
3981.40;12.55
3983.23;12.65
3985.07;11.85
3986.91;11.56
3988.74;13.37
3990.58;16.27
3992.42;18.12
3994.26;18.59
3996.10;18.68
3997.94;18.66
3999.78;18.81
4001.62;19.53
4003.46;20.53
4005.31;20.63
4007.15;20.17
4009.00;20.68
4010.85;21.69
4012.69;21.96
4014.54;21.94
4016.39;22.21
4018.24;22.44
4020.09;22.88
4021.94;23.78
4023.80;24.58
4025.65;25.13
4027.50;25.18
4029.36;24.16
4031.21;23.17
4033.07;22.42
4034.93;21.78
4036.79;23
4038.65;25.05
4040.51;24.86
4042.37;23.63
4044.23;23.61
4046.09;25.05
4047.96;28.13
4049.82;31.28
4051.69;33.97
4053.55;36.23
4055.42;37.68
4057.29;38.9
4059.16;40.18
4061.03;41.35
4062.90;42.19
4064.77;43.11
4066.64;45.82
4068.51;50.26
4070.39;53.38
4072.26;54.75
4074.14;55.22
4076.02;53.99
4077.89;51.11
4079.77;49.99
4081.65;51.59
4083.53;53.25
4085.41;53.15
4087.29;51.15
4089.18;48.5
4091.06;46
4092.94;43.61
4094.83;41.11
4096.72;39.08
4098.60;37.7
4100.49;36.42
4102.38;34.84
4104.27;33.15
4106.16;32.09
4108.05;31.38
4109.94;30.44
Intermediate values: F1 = 15.22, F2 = 21.94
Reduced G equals 7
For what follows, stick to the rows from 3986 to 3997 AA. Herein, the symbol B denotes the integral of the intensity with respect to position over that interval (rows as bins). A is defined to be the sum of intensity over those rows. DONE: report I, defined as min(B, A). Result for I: 97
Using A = 97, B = 177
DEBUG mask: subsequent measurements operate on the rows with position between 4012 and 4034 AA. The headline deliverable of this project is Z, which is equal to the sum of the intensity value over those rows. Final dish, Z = 280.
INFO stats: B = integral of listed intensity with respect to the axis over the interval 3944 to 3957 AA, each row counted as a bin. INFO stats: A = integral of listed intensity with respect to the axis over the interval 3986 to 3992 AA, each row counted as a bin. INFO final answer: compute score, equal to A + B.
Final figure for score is 293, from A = 85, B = 208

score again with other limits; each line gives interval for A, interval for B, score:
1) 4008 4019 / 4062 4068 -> 505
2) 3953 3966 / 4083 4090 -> 576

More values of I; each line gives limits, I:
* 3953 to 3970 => 151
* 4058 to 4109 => 1214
